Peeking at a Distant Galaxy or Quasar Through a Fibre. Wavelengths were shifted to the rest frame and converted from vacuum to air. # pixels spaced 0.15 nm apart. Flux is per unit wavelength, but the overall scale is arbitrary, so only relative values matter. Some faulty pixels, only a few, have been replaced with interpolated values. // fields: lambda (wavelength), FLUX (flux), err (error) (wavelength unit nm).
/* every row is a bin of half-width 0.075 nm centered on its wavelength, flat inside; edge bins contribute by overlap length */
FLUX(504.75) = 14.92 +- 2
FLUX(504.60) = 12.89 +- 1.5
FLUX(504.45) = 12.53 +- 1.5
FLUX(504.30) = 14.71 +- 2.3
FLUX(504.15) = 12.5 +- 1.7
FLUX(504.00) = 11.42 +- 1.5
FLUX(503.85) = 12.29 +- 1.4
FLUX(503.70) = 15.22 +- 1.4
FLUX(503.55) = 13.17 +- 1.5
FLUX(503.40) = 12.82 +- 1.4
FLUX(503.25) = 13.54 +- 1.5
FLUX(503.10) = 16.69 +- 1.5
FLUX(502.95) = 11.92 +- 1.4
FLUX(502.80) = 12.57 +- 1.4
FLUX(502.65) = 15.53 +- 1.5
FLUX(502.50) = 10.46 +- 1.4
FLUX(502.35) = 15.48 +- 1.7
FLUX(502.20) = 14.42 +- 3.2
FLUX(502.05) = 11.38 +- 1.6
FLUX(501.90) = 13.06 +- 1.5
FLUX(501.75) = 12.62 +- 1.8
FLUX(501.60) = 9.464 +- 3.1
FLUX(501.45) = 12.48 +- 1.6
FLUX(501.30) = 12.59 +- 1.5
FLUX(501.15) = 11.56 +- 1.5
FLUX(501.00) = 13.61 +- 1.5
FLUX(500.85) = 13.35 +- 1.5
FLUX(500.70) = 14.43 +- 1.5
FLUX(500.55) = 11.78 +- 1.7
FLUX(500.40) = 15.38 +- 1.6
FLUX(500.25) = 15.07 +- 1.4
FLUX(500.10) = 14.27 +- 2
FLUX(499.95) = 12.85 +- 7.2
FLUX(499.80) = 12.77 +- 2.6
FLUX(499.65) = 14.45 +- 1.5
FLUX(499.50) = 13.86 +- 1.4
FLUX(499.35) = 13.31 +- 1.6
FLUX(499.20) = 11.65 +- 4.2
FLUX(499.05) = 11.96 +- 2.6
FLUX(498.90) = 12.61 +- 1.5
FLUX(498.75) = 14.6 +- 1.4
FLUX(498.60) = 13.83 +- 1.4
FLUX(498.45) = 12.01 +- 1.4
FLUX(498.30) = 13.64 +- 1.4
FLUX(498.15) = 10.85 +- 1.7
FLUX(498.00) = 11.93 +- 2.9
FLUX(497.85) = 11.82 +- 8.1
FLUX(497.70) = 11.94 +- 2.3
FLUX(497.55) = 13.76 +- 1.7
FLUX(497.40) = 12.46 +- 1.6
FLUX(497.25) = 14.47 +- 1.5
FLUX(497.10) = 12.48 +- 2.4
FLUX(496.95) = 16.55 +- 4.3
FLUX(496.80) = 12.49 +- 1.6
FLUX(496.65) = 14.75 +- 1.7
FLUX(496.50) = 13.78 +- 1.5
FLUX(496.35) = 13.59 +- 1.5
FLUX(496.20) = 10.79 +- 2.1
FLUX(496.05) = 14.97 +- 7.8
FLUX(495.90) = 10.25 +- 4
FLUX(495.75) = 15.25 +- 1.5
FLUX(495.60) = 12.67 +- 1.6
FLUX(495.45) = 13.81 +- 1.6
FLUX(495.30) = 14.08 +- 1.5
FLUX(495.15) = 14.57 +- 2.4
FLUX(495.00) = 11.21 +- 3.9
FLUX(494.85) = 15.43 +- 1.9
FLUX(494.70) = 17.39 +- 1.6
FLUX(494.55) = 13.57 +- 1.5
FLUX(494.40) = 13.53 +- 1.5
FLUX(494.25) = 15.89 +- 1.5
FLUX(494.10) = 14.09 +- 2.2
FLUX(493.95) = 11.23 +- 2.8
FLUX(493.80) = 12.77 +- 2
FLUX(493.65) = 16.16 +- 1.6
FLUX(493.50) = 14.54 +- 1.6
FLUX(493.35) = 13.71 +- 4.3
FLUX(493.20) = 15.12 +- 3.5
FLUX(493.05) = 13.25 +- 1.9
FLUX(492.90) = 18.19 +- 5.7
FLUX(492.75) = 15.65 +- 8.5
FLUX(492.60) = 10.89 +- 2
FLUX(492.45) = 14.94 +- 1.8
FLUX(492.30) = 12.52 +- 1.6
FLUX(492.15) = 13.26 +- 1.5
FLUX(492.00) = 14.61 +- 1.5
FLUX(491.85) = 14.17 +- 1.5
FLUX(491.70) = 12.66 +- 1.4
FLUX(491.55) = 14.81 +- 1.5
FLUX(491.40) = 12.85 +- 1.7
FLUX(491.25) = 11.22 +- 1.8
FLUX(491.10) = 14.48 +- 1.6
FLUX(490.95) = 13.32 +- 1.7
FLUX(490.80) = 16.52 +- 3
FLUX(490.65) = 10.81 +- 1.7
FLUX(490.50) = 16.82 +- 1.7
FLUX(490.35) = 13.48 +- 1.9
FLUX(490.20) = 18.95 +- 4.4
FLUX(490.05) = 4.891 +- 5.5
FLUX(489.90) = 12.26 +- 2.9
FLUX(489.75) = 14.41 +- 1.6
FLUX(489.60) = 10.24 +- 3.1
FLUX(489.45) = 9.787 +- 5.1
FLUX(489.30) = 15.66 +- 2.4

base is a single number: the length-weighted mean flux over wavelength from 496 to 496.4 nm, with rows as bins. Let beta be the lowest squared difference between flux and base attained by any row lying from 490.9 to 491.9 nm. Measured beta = 0.015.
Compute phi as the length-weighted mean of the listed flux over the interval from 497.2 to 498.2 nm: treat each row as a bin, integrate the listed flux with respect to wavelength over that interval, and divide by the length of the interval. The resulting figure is 12.5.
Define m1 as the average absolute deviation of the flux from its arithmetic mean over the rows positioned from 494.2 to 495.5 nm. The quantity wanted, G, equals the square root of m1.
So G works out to 1.13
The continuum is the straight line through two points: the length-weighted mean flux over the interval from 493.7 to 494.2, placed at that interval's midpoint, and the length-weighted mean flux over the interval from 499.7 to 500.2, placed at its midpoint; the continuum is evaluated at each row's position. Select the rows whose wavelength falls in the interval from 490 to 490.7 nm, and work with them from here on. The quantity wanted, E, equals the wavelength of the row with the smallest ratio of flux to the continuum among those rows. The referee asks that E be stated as 490.05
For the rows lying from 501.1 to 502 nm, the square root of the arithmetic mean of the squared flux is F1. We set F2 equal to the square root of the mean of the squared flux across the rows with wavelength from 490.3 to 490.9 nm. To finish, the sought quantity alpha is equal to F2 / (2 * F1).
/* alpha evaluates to 0.61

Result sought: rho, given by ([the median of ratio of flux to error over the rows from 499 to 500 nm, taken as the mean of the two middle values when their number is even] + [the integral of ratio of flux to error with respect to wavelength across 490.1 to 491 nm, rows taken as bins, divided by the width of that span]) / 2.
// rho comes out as 5.8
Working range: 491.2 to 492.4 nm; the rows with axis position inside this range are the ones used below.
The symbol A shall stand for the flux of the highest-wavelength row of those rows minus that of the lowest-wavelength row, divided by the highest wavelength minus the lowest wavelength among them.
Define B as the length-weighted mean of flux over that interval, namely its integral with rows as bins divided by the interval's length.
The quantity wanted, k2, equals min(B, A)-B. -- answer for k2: -12.1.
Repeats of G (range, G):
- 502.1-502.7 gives 1.33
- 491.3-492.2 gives 0.90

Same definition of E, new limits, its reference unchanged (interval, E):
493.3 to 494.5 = 493.95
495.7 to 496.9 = 495.90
